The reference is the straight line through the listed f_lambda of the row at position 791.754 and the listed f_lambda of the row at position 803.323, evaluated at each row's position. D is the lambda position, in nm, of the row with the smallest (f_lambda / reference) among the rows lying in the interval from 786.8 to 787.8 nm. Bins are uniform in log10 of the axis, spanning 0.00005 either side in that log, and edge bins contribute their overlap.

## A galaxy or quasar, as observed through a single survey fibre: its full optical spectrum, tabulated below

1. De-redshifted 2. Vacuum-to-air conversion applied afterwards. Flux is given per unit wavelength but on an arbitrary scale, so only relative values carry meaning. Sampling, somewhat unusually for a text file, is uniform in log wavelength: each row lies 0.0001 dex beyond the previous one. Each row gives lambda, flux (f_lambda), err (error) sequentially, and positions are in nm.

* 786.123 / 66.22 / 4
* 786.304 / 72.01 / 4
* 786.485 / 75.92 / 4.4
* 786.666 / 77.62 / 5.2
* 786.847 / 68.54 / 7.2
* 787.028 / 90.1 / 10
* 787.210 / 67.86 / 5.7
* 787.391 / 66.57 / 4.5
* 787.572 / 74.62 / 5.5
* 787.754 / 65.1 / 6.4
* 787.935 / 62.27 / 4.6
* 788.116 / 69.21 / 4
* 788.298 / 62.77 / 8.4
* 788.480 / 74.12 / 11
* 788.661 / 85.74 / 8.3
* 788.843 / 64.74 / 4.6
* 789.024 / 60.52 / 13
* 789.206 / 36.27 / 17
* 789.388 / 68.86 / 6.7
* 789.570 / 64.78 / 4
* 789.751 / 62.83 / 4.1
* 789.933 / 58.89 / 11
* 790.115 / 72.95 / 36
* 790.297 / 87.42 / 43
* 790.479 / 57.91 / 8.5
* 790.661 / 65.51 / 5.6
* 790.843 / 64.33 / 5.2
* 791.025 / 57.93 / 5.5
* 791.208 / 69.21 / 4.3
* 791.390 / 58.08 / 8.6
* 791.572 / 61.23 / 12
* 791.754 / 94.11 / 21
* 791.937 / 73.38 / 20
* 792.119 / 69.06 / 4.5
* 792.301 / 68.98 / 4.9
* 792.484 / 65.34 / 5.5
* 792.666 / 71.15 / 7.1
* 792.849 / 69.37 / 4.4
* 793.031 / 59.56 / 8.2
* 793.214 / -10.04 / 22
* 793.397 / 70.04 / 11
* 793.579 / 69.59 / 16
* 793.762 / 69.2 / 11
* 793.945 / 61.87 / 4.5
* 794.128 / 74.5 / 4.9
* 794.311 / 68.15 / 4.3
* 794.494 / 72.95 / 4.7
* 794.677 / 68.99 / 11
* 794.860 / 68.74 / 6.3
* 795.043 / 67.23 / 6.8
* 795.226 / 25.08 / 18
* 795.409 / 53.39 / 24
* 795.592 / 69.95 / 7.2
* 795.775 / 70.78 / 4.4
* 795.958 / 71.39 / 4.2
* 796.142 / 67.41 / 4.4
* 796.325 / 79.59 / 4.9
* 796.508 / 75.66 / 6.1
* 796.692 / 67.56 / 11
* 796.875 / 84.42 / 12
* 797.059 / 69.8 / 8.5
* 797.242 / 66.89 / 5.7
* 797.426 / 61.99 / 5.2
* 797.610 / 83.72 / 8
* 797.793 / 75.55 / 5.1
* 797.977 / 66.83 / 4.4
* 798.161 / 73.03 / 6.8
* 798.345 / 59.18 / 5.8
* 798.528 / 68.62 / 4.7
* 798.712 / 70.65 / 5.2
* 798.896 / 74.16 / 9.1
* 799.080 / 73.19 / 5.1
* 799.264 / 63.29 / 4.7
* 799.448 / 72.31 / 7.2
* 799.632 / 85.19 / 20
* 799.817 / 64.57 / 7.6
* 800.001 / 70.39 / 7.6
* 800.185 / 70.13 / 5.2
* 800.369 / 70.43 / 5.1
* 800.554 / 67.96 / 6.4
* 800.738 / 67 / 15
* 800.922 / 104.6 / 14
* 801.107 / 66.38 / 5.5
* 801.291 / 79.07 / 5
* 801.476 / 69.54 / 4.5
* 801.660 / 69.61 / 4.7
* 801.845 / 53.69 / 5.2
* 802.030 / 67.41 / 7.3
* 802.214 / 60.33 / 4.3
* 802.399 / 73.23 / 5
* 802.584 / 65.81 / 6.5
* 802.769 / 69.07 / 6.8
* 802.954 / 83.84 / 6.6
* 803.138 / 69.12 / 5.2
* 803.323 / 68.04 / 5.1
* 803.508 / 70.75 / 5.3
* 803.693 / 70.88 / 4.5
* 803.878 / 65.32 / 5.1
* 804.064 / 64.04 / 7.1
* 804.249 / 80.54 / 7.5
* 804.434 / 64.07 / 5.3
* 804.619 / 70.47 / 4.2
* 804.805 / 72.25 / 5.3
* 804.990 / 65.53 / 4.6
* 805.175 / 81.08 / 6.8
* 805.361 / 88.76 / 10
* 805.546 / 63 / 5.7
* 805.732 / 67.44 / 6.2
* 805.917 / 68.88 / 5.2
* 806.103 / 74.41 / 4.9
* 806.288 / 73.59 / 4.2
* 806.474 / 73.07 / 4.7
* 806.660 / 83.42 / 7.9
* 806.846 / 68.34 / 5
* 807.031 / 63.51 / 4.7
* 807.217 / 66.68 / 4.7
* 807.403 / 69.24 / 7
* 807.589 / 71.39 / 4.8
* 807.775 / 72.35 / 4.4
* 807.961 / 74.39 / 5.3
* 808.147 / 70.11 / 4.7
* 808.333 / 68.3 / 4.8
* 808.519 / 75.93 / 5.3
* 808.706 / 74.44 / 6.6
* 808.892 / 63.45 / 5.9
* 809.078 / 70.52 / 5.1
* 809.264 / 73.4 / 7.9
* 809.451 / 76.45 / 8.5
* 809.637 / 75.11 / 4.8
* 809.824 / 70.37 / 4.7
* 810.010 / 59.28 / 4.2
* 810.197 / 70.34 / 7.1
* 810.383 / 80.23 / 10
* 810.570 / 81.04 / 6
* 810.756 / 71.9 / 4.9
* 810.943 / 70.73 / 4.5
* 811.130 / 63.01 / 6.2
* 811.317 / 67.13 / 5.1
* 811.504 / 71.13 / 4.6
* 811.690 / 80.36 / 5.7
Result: 787.754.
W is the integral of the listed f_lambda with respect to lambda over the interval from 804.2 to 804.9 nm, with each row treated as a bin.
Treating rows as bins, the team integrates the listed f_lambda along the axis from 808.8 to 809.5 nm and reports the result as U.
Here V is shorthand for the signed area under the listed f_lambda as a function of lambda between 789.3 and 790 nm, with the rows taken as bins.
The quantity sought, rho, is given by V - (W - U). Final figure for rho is 44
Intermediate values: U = 49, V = 44.8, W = 50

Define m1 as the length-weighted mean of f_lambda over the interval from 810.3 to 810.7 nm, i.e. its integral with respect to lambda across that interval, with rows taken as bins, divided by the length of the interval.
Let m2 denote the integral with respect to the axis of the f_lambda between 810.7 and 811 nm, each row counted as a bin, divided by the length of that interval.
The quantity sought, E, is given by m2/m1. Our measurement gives 0.89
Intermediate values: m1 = 80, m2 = 71.2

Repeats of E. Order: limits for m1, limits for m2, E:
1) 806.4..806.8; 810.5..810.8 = 1.00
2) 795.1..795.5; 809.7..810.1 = 1.58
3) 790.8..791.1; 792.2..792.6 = 1.11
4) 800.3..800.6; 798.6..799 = 1.04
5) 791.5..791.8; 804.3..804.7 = 0.90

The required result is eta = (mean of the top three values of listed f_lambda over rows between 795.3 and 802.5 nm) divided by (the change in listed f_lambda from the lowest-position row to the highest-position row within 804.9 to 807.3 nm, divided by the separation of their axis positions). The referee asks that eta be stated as 177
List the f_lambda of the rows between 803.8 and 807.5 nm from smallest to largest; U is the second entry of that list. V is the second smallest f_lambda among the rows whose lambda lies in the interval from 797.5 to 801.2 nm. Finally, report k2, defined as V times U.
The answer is 4020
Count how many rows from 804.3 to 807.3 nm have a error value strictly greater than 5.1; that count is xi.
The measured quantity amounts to 8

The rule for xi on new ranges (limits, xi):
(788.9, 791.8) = 13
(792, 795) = 9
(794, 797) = 9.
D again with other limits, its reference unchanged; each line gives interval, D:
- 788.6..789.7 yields 789.206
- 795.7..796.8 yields 796.142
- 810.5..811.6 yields 811.130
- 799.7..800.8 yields 799.817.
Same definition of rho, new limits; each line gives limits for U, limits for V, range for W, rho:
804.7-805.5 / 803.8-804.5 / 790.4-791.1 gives 66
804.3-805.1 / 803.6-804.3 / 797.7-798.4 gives 55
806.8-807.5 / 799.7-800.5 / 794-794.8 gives 46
